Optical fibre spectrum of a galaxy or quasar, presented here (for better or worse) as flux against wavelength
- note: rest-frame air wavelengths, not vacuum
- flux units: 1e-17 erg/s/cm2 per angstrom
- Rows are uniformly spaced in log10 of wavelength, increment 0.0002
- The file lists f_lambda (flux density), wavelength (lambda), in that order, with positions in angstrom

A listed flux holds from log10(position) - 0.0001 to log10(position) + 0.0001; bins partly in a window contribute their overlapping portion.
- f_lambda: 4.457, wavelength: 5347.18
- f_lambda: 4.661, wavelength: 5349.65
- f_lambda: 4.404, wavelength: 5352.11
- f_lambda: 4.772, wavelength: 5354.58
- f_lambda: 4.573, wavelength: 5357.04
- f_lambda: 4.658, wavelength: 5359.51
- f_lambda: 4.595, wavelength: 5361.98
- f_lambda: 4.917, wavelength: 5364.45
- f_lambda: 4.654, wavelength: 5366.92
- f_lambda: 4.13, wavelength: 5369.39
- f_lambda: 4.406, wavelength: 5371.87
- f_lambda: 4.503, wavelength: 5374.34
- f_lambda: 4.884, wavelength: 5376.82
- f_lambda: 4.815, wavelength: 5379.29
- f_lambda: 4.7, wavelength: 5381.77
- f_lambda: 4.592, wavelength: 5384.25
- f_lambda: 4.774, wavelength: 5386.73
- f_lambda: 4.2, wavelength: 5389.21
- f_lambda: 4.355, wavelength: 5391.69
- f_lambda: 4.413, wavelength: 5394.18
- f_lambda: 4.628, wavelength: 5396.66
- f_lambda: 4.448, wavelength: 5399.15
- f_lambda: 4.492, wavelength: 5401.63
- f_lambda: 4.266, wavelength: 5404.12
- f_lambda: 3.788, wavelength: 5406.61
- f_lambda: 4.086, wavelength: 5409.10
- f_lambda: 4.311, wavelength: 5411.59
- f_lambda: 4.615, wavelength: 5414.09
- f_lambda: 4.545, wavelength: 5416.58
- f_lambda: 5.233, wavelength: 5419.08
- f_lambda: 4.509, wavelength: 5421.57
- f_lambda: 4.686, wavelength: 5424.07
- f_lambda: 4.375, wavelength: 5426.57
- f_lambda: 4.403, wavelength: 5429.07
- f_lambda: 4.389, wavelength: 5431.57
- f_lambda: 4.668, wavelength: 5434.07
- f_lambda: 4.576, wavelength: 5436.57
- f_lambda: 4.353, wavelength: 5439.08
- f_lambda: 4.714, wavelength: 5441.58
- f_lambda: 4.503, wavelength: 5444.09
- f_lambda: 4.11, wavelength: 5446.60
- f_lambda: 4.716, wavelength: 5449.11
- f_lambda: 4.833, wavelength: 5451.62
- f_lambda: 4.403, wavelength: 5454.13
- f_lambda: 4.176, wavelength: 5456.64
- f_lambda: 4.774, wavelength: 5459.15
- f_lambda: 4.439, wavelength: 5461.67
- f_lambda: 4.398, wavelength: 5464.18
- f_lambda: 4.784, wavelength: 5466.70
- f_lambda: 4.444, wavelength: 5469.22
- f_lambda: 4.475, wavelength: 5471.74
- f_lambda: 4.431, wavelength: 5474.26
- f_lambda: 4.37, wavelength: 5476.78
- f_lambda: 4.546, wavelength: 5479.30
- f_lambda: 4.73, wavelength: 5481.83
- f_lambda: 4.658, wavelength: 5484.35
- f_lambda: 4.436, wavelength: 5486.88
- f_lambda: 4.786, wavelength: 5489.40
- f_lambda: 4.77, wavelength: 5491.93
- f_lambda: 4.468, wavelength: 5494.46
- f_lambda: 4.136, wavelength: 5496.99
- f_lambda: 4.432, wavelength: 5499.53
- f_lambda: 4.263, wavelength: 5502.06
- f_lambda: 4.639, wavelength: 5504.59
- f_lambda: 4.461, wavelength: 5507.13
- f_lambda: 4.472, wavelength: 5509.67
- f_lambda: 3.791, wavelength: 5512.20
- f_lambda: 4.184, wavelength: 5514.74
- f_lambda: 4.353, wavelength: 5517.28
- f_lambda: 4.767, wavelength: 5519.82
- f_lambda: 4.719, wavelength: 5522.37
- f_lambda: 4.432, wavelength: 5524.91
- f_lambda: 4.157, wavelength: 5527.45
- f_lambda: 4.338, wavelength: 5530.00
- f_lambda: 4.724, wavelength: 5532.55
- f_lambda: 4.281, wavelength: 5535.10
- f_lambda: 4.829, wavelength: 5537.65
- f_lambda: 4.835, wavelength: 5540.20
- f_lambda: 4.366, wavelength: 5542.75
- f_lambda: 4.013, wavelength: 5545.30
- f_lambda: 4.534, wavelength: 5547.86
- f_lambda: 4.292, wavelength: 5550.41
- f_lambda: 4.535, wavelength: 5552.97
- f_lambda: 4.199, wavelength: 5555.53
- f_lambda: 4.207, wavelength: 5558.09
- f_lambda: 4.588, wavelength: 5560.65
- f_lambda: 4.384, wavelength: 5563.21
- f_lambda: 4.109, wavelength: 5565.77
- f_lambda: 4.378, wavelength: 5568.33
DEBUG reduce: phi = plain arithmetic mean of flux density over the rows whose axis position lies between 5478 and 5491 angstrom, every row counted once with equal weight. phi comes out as 4.63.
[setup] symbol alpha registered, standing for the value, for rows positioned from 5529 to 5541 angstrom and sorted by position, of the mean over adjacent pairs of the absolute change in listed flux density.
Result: 0.35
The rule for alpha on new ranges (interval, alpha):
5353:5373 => 0.25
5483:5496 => 0.22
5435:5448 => 0.30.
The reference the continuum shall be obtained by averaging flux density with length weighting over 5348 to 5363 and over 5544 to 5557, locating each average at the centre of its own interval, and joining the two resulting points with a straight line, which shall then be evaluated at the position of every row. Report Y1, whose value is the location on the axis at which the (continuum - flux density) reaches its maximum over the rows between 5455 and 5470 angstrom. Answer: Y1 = 5456.64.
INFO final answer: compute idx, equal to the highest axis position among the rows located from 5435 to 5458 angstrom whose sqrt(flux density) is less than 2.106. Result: 5456.64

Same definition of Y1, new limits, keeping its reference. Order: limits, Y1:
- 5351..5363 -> 5352.11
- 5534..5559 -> 5545.30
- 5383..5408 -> 5406.61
